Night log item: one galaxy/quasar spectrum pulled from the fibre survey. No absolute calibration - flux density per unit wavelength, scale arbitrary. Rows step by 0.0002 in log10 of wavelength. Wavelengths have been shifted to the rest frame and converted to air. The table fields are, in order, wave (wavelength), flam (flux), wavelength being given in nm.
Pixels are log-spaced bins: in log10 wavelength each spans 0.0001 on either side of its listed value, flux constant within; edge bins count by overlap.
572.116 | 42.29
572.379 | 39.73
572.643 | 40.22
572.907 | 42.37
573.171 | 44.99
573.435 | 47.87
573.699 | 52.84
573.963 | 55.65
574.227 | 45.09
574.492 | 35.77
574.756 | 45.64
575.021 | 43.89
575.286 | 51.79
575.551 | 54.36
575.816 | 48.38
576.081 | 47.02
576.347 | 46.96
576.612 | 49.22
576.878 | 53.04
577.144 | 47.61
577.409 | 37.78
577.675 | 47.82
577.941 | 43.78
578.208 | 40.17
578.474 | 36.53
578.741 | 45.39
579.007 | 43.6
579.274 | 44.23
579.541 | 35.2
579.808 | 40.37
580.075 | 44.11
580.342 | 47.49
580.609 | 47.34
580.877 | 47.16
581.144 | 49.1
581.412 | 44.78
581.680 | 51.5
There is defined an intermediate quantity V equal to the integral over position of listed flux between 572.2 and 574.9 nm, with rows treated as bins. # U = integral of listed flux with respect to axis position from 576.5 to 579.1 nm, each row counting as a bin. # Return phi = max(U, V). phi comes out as 121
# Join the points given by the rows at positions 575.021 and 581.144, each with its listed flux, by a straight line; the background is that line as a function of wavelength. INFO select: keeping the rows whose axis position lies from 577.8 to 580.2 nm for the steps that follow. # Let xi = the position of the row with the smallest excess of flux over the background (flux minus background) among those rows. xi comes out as 579.541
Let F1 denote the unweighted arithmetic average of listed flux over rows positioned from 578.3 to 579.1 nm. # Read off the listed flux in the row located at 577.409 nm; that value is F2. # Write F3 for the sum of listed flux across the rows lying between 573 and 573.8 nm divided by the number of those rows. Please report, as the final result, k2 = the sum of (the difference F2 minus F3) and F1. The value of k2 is 31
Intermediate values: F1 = 41.8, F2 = 37.78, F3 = 48.6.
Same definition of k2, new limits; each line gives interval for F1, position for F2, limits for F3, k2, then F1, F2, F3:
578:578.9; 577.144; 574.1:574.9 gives 46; 40.7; 47.61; 42.2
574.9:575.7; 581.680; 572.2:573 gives 61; 50.0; 51.5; 40.8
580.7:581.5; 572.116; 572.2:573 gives 49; 47.0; 42.29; 40.8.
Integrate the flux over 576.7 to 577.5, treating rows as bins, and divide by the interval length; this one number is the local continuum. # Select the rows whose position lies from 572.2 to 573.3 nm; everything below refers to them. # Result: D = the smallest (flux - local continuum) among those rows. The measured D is -7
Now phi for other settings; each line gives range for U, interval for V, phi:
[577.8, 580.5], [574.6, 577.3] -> 131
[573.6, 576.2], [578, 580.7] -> 125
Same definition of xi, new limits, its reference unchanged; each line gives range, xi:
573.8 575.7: 574.492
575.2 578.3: 577.409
